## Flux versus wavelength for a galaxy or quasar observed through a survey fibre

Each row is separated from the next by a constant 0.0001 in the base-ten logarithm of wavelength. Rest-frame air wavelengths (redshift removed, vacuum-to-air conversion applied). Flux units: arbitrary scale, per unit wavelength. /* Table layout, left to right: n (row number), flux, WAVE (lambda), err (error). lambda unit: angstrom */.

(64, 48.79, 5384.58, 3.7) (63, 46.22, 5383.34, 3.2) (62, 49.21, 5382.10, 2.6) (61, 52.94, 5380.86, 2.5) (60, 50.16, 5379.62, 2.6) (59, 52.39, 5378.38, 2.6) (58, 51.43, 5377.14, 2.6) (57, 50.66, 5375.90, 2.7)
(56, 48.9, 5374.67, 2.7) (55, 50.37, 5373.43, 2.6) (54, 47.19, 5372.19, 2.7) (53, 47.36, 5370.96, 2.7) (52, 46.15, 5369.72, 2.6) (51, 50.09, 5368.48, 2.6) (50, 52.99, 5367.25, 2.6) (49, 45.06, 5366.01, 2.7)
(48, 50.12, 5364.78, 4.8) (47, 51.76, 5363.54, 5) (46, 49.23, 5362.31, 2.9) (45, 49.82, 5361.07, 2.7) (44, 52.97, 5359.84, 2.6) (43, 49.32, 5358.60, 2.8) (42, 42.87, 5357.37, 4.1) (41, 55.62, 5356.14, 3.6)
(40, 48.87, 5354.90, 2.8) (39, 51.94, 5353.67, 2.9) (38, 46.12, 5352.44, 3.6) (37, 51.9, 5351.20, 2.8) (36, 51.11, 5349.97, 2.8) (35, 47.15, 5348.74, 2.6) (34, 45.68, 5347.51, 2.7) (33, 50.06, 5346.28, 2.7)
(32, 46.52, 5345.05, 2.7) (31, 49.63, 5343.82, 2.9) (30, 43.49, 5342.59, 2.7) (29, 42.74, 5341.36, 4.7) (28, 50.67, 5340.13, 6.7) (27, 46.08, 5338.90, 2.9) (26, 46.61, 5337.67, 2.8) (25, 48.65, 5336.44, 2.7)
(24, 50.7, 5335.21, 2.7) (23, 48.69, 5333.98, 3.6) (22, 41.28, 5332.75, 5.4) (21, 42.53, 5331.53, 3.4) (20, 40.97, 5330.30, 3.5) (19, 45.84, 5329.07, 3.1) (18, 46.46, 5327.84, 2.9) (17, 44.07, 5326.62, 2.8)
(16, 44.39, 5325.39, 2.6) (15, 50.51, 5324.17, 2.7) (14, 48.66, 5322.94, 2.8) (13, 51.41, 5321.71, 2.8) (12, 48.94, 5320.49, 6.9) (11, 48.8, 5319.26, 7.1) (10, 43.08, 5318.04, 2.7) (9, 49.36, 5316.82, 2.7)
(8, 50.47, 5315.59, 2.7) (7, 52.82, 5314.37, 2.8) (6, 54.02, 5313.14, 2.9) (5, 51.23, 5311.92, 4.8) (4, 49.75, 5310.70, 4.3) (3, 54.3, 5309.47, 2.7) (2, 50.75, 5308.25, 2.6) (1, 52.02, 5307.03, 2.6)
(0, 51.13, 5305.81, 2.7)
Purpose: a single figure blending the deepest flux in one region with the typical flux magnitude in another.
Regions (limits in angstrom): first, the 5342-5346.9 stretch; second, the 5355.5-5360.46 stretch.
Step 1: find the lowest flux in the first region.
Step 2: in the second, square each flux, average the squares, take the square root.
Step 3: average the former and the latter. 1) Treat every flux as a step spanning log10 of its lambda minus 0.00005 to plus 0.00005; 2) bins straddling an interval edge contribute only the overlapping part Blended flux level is 46.96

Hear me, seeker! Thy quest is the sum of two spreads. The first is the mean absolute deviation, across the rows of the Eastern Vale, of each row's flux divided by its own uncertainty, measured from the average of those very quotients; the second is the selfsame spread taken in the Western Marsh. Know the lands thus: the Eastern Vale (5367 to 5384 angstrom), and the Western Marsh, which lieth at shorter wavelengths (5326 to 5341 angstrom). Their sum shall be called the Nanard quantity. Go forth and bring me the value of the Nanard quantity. 4.1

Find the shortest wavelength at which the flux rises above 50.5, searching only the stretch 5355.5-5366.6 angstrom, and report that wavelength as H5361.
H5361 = 5356.14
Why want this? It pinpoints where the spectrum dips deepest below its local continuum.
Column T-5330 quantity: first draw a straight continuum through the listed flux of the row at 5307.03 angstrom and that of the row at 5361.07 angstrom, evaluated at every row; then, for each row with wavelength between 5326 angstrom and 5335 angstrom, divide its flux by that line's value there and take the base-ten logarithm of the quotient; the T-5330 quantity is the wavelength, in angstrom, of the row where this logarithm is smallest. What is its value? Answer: 5330.30 angstrom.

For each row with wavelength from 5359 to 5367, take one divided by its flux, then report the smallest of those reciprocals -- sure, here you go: 0.0189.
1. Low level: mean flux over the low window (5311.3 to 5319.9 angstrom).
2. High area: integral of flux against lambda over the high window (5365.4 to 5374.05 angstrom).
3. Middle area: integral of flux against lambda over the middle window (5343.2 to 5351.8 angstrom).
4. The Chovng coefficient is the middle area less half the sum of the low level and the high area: 186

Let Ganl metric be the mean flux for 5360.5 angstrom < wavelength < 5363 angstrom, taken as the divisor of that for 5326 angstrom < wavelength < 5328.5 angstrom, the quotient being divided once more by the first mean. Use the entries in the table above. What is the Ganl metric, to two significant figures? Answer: 0.018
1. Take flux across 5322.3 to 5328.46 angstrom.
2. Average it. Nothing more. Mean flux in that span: 47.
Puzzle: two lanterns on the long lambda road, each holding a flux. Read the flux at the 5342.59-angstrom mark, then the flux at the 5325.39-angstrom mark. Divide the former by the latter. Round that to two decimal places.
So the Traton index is 0.98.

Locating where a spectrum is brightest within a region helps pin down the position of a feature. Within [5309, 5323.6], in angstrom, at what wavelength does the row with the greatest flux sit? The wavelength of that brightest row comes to 5309.47 angstrom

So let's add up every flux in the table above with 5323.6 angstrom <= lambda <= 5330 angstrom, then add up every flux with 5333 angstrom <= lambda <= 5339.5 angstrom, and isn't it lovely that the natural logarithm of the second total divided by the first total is 0.040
